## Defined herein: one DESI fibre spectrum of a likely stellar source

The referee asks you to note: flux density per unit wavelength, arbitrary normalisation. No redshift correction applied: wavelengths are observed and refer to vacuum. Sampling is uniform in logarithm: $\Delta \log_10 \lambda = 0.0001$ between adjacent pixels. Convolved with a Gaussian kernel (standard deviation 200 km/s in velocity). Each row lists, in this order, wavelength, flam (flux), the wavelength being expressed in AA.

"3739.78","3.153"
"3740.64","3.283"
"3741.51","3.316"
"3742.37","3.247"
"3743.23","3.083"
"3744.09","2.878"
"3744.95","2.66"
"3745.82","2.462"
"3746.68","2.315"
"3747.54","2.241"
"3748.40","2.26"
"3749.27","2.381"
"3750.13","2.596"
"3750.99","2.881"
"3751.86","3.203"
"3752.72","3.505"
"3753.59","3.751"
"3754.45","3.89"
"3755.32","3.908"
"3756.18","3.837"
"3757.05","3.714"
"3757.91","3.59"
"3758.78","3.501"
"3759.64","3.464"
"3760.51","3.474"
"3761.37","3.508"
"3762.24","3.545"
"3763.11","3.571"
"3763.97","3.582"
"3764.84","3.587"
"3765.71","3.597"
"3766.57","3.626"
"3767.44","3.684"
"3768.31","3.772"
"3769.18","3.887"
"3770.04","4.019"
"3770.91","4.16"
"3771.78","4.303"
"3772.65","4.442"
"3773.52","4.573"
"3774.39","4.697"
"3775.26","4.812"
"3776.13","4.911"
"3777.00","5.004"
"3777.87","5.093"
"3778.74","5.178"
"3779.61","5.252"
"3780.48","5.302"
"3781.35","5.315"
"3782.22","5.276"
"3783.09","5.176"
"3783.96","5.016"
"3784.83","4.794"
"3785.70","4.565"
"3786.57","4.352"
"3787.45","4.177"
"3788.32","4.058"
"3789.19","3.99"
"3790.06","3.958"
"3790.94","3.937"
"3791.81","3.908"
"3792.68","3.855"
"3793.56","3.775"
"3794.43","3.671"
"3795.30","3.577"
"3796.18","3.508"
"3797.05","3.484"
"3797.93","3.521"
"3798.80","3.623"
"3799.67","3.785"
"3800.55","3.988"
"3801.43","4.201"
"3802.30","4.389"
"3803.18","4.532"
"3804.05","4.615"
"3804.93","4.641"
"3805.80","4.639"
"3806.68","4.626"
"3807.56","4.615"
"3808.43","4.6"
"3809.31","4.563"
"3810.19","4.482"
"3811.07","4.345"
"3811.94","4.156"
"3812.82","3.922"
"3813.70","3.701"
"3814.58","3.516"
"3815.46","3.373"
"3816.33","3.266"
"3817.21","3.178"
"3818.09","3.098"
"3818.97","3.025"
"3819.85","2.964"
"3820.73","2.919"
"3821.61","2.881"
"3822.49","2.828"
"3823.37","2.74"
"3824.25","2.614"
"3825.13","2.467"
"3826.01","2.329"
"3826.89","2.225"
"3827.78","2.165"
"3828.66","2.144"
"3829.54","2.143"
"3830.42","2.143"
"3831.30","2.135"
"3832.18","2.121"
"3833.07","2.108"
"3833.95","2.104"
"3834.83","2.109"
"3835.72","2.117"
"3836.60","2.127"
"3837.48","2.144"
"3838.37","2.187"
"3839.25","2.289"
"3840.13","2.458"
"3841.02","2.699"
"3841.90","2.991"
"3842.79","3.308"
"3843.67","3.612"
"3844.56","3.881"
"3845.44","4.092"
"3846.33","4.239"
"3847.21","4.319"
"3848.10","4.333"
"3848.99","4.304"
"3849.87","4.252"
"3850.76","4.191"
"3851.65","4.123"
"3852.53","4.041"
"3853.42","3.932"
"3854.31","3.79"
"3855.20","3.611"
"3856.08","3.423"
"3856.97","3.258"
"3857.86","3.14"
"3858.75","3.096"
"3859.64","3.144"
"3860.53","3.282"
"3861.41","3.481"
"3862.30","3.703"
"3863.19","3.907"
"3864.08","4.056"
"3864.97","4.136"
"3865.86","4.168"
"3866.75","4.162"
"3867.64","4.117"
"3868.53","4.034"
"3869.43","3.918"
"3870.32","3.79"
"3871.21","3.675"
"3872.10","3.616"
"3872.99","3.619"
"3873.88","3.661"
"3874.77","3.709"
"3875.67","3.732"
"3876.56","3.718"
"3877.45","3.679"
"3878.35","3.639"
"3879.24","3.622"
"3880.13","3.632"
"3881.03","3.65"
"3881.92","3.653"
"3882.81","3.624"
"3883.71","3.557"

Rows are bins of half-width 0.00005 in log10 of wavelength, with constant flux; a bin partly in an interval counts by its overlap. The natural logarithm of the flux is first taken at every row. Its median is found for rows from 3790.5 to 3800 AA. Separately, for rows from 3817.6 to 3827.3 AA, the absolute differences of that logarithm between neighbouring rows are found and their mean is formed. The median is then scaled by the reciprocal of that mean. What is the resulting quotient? 39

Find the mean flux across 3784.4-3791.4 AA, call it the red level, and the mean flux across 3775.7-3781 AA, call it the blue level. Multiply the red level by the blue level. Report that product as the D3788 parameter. 21.7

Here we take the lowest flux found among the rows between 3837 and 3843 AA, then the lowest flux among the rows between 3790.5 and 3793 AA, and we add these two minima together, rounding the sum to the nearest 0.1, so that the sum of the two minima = 6.0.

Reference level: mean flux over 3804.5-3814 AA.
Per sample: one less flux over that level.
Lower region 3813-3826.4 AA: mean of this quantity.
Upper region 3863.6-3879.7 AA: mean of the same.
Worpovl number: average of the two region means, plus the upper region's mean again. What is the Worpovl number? 0.35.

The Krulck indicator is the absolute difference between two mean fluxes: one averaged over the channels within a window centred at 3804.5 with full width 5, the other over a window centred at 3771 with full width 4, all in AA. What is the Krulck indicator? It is 0.4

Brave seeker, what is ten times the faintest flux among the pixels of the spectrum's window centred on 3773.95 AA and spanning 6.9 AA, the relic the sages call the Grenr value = 42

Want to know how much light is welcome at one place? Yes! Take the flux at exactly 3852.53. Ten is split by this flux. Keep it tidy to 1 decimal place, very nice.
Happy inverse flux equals 2.5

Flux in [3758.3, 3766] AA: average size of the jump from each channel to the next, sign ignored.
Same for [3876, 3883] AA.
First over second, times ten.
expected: 10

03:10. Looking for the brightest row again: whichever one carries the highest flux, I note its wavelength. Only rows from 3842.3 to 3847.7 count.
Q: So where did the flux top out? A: 3847.21 AA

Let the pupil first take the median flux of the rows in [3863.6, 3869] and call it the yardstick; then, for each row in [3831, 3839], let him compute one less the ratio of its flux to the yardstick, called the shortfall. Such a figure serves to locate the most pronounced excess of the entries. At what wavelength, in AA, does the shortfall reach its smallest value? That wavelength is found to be 3838.37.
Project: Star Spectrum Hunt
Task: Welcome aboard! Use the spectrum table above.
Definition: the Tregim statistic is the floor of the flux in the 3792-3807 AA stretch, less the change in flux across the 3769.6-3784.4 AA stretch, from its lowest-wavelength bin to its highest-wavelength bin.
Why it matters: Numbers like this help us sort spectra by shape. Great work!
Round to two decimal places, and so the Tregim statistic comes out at 2.49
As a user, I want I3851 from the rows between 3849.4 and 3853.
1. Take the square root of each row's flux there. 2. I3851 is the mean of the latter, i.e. 2.04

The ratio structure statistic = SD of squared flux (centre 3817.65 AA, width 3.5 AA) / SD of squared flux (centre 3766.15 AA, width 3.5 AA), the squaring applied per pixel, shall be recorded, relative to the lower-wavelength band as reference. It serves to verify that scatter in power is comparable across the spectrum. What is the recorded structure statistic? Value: 2.1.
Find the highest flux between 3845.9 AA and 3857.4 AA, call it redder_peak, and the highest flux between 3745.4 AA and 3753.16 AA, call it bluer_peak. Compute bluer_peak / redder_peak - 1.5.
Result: -0.69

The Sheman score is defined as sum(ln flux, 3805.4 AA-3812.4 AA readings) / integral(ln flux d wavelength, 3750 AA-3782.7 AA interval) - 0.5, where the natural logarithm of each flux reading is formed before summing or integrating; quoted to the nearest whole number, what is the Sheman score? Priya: 0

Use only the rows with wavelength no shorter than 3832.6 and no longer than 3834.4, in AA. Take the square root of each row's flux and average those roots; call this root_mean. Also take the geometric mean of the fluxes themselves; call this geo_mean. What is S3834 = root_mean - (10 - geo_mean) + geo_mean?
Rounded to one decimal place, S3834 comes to -4.3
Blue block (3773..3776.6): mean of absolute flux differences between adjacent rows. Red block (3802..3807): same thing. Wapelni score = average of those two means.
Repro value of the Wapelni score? 0.083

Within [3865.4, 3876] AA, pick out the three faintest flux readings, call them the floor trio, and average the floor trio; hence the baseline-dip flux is 3.6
